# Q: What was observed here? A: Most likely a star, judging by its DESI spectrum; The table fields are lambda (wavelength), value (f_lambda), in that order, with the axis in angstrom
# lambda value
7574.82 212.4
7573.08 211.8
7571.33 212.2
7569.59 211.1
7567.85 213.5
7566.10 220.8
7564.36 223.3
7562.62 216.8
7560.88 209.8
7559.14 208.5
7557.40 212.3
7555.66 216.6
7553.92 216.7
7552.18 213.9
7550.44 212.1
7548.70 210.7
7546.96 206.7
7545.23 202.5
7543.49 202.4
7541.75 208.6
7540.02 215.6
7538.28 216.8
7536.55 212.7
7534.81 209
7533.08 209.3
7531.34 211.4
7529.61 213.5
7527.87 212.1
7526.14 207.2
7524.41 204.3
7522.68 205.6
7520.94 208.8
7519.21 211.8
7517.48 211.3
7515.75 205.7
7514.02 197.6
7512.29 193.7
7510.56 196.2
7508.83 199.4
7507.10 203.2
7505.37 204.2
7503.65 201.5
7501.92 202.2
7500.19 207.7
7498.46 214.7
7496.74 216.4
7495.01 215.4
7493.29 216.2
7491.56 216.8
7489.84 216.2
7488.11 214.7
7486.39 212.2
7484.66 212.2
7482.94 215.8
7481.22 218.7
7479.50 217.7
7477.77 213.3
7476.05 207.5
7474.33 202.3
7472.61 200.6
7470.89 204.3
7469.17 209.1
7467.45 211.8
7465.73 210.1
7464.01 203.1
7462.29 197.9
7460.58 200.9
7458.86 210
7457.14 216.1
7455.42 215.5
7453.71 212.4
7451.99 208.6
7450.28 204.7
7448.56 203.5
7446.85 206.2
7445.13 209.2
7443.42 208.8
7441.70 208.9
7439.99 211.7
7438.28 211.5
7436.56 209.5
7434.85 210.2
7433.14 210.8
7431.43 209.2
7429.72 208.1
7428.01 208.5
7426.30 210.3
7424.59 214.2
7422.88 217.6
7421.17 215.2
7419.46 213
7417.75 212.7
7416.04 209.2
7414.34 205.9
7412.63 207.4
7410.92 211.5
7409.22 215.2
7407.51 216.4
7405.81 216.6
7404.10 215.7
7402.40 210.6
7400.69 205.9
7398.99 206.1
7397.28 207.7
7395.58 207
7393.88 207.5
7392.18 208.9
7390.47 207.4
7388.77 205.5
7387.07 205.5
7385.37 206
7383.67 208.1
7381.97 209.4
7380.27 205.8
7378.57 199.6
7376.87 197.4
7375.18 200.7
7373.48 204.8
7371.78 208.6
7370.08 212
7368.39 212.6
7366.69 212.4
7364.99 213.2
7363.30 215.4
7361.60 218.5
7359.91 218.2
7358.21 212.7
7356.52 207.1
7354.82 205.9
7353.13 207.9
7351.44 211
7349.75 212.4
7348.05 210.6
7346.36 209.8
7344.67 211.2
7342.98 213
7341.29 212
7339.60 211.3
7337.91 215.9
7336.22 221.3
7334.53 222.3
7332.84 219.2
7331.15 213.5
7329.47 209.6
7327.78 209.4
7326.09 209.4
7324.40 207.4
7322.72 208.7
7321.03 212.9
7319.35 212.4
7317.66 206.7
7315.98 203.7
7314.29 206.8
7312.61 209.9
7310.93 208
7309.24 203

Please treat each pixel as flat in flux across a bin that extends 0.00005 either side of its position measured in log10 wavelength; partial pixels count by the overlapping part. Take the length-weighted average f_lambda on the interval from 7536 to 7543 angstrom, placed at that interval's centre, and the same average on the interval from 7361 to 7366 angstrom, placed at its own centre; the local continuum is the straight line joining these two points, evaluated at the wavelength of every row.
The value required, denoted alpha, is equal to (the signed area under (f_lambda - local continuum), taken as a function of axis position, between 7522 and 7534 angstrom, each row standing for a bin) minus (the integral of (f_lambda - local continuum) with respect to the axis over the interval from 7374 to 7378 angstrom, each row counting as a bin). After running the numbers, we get 14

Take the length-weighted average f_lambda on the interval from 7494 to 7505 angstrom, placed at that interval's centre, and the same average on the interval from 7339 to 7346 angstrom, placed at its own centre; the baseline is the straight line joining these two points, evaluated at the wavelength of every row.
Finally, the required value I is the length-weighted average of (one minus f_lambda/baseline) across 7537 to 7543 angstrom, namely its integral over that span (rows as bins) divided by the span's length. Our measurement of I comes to -0.018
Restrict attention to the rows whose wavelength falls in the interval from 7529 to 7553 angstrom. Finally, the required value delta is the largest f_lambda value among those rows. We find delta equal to 216.8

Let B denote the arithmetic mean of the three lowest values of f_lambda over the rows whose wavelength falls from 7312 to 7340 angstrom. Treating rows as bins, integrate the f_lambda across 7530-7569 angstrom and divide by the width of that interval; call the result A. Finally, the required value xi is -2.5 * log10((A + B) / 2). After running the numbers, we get -5.80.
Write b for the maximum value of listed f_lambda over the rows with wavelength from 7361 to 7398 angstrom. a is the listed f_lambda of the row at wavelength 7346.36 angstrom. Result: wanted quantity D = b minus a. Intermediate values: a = 209.8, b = 218.5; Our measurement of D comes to 8.7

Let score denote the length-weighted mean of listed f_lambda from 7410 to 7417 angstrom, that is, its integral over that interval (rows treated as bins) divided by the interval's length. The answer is 209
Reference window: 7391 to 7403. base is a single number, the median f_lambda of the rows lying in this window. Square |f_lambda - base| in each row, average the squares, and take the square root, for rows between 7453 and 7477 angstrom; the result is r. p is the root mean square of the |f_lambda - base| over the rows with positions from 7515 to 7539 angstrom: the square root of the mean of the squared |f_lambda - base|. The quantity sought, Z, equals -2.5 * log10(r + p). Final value -2.47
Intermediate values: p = 4.2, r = 5.6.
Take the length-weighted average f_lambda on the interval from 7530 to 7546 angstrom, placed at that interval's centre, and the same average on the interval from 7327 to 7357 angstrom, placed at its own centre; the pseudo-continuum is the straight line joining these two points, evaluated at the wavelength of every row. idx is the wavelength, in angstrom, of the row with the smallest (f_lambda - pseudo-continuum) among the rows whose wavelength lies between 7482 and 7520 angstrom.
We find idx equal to 7512.29 angstrom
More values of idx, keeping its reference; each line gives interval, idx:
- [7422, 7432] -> 7429.72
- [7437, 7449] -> 7448.56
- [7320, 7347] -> 7324.40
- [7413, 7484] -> 7462.29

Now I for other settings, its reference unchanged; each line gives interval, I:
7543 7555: -0.003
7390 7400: 0.018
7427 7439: 0.004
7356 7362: -0.012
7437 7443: 0.000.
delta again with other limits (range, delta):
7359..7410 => 218.5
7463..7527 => 218.7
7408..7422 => 215.2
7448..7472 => 216.1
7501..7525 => 211.8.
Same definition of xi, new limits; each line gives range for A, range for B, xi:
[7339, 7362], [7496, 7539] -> -5.77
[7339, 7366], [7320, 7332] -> -5.81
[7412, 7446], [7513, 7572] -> -5.78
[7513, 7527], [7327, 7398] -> -5.77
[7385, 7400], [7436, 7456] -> -5.78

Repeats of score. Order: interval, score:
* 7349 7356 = 209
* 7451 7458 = 213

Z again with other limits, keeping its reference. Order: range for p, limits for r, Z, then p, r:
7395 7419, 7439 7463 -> -2.50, 5.0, 5.0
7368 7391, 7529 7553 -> -2.45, 4.5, 5.1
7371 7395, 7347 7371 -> -2.50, 4.1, 5.8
